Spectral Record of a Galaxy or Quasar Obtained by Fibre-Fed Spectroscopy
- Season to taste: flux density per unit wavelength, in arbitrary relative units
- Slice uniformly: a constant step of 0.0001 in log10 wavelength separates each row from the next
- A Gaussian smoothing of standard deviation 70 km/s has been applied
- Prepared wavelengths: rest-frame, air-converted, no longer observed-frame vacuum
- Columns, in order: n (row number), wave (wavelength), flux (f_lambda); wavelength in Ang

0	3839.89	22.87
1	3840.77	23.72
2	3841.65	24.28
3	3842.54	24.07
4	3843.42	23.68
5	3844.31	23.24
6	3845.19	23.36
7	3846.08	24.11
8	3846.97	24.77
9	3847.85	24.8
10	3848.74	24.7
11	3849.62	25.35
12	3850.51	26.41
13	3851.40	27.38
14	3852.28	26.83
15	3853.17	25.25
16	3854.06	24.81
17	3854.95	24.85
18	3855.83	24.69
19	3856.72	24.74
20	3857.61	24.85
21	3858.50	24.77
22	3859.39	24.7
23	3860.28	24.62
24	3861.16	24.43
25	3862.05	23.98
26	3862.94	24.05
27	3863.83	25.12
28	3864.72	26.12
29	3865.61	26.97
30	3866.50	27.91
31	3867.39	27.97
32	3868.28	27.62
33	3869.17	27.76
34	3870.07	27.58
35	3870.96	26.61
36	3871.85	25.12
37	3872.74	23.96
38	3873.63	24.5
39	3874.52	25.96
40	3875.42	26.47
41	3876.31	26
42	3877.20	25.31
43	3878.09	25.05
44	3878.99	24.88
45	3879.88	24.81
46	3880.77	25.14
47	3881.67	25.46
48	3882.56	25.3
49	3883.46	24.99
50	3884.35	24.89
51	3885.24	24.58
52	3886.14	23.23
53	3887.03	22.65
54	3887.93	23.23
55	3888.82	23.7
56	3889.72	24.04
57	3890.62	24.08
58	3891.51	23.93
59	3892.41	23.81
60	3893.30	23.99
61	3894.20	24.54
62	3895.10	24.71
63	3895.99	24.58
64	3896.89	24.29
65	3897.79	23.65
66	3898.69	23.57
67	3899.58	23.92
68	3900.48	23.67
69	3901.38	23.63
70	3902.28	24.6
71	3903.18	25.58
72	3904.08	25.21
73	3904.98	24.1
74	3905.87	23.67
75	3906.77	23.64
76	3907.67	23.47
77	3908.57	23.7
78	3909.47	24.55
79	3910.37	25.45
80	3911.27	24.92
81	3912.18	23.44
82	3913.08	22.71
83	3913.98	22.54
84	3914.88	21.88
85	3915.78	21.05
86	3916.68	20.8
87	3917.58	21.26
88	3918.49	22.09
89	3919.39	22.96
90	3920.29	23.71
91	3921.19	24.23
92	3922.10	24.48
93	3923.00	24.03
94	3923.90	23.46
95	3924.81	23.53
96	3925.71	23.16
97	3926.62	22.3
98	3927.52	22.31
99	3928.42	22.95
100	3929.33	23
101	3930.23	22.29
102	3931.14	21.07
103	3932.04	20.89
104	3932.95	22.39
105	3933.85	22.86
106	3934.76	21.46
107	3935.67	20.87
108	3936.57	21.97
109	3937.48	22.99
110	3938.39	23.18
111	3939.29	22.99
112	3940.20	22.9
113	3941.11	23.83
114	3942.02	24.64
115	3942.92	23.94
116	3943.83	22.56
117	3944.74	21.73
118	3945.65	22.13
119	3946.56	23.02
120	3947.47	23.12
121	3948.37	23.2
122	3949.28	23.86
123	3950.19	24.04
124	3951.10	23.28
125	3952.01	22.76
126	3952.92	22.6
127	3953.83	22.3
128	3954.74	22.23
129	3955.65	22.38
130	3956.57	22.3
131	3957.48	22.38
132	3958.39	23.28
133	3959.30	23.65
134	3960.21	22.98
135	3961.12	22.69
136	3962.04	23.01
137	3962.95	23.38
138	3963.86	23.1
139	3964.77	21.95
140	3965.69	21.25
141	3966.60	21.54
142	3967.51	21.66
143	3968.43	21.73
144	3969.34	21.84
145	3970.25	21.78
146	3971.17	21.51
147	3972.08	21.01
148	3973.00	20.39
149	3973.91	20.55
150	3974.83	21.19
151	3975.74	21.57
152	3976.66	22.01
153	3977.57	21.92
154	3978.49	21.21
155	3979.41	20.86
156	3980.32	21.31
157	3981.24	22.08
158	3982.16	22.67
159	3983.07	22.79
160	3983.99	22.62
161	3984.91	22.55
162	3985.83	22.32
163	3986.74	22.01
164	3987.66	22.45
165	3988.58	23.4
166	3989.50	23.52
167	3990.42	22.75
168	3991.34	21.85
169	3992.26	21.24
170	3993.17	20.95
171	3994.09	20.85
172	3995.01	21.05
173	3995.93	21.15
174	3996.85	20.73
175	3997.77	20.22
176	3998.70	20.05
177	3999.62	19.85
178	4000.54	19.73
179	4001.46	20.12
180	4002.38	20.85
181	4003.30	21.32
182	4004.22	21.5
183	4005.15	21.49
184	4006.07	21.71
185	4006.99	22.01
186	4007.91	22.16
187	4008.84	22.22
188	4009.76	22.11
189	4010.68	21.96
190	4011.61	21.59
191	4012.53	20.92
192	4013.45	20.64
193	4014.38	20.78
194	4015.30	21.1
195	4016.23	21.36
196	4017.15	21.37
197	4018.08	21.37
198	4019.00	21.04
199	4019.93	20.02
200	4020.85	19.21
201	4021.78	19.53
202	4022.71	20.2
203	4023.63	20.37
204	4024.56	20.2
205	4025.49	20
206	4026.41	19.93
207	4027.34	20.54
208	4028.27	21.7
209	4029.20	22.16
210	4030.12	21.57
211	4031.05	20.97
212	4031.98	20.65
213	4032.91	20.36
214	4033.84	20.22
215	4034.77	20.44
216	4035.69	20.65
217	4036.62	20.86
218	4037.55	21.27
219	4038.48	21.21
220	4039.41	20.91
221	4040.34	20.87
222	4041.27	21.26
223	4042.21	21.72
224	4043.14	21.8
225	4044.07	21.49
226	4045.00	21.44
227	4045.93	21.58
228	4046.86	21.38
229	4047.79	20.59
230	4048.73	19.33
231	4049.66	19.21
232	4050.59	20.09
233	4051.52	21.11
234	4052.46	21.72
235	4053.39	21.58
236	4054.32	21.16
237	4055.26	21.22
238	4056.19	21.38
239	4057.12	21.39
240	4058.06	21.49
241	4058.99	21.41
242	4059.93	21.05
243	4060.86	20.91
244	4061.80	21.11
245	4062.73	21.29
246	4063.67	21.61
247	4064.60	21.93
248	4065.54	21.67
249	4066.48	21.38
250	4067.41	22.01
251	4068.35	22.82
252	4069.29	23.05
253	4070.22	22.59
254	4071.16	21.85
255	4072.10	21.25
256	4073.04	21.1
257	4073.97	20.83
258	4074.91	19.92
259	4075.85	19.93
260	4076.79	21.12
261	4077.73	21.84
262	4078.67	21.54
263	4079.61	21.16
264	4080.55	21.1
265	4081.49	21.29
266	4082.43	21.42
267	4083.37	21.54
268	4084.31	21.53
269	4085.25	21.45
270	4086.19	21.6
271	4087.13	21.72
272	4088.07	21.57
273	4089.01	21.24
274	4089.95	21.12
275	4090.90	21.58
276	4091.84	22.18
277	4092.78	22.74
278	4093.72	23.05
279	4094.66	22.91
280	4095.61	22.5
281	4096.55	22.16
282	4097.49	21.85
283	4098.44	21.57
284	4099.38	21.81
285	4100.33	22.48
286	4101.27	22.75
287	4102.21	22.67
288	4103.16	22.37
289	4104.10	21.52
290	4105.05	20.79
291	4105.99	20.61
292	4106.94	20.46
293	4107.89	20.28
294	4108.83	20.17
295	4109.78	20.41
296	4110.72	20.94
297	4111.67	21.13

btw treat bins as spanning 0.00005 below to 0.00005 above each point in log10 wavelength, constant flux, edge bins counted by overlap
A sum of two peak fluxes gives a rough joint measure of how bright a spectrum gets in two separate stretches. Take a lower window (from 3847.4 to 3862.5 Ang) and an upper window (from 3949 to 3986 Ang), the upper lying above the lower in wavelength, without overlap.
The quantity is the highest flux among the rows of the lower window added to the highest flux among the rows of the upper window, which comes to 51.4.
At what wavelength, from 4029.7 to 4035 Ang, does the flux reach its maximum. 4030.12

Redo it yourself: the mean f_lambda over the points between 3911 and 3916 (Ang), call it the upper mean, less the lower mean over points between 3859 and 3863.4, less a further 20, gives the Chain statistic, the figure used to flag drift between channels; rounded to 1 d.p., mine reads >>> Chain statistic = -21.6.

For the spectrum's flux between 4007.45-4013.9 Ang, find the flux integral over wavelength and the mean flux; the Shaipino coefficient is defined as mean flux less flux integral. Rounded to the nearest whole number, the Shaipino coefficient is -118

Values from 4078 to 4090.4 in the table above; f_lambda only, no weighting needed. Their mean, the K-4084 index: 21.4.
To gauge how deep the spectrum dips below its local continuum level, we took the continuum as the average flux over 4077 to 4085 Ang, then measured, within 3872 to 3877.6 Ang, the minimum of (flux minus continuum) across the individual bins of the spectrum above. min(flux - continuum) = 2.5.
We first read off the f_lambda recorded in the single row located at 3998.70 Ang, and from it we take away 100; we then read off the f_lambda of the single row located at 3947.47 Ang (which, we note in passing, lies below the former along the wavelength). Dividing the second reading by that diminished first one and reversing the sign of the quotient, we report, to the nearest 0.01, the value 0.29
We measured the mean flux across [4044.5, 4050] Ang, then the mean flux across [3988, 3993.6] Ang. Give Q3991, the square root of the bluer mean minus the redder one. 1.30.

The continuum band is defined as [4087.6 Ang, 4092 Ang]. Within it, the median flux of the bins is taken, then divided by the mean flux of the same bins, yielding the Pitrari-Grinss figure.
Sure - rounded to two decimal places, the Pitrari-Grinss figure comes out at 1.00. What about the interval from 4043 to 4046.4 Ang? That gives 1.00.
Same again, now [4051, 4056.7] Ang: 1.00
